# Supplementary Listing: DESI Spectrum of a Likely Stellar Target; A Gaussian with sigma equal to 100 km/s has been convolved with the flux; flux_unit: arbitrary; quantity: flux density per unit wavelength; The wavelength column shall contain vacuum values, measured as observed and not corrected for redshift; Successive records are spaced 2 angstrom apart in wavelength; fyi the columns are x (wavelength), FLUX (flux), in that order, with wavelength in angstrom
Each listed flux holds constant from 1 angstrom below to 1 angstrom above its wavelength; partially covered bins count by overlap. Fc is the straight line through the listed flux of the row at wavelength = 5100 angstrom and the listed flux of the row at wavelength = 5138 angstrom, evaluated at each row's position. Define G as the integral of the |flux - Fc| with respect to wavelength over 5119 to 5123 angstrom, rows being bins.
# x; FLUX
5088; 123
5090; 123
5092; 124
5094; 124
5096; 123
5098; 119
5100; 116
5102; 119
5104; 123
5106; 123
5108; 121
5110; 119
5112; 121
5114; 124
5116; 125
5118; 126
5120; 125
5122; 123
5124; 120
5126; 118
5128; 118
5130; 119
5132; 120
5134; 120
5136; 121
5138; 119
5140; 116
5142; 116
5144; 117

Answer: 25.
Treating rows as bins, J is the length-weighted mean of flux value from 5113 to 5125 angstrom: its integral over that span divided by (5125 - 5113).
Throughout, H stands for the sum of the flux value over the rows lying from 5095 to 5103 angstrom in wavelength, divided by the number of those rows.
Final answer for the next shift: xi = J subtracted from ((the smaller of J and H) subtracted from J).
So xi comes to -119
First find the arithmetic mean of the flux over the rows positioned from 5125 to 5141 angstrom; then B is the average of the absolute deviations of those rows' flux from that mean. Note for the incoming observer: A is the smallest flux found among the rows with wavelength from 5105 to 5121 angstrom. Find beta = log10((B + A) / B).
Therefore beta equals 2.02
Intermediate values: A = 119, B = 1.2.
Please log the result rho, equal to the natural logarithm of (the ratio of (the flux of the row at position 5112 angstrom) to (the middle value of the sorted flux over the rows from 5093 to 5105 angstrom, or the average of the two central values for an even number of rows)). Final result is 0.000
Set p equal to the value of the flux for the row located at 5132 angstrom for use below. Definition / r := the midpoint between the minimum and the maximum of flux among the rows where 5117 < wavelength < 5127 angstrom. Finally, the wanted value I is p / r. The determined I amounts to 0.98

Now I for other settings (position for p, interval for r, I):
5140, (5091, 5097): 0.94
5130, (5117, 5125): 0.97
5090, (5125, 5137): 1.03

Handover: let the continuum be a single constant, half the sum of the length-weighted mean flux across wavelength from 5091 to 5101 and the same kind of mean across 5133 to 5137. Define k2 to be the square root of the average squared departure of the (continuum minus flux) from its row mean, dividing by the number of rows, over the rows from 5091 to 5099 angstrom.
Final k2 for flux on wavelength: 2.1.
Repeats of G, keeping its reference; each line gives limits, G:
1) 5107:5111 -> 13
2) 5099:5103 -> 6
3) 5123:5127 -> 4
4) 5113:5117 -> 29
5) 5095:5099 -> 21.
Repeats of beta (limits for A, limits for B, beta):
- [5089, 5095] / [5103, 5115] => 1.92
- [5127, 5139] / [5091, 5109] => 1.72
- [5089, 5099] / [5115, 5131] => 1.61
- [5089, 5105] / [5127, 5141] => 2.01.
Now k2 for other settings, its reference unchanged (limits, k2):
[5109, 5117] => 2.4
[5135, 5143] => 2.1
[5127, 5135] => 0.8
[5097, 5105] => 2.5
